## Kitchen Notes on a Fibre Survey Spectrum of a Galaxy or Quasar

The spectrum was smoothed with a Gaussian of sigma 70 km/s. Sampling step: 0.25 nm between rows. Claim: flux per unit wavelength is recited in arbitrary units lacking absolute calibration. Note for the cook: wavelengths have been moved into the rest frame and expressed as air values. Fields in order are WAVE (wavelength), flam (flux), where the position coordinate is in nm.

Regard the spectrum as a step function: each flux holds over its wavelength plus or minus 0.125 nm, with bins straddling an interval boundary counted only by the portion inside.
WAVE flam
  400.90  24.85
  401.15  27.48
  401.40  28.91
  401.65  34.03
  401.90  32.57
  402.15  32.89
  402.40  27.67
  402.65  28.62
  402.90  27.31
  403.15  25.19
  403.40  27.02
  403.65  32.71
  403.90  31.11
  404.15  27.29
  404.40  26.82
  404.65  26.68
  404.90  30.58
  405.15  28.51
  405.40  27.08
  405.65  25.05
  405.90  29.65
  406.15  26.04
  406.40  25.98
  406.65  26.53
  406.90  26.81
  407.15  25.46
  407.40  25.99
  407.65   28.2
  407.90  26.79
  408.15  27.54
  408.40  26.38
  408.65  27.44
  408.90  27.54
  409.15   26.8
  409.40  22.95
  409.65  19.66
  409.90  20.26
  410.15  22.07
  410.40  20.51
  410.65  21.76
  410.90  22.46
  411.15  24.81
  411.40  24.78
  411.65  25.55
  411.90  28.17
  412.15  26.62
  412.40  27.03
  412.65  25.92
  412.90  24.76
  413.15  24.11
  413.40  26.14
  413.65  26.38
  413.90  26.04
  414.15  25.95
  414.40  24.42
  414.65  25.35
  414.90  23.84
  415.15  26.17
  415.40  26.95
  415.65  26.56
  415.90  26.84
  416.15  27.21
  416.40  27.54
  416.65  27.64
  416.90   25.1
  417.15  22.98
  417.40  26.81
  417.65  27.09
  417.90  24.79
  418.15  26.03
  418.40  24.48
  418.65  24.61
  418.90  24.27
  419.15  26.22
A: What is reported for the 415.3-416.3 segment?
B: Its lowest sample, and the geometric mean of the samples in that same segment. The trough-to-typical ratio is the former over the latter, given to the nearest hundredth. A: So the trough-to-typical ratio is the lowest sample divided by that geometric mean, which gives 0.99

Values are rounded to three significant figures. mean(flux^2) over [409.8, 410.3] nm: 449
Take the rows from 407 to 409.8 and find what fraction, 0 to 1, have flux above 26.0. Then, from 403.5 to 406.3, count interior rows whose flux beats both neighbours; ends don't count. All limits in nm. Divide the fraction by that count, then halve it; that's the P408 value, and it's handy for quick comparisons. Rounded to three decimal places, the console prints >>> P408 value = 0.159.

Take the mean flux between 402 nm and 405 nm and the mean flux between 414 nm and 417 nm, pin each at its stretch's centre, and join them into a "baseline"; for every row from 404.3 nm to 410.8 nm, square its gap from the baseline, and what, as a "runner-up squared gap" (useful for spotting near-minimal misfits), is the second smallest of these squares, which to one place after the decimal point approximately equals 0.0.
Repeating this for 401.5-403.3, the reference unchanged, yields 1.5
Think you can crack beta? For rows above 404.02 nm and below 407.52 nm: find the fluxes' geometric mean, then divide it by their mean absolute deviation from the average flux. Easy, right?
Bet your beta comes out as 23.8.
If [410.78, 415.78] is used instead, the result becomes 24.8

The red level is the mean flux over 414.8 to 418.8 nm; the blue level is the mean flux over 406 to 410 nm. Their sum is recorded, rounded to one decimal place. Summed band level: 51.6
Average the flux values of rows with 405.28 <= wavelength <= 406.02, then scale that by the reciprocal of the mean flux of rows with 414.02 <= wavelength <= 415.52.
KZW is 1.07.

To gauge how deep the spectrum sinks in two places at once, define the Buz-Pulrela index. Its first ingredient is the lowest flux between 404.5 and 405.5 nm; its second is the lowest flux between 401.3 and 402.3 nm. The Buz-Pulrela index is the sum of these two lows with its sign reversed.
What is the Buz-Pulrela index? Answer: -56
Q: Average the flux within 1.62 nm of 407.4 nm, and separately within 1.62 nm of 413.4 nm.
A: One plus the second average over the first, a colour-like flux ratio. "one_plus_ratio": 1.96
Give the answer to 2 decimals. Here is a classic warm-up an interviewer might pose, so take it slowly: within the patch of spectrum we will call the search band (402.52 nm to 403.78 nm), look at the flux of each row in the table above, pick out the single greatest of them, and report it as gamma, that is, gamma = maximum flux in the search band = 32.71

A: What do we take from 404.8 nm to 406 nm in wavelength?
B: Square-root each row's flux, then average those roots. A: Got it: 5.30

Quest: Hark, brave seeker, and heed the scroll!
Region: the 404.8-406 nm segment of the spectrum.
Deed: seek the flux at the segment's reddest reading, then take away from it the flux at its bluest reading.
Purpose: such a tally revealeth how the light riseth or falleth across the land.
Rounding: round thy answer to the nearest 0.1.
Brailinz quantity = -0.9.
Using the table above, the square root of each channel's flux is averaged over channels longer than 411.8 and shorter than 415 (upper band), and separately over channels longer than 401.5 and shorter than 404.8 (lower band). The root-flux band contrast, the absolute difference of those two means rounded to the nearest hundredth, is 0.33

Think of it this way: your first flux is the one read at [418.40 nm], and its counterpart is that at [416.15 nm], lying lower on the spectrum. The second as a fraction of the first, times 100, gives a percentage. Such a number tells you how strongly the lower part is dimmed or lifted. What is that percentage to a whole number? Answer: 111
